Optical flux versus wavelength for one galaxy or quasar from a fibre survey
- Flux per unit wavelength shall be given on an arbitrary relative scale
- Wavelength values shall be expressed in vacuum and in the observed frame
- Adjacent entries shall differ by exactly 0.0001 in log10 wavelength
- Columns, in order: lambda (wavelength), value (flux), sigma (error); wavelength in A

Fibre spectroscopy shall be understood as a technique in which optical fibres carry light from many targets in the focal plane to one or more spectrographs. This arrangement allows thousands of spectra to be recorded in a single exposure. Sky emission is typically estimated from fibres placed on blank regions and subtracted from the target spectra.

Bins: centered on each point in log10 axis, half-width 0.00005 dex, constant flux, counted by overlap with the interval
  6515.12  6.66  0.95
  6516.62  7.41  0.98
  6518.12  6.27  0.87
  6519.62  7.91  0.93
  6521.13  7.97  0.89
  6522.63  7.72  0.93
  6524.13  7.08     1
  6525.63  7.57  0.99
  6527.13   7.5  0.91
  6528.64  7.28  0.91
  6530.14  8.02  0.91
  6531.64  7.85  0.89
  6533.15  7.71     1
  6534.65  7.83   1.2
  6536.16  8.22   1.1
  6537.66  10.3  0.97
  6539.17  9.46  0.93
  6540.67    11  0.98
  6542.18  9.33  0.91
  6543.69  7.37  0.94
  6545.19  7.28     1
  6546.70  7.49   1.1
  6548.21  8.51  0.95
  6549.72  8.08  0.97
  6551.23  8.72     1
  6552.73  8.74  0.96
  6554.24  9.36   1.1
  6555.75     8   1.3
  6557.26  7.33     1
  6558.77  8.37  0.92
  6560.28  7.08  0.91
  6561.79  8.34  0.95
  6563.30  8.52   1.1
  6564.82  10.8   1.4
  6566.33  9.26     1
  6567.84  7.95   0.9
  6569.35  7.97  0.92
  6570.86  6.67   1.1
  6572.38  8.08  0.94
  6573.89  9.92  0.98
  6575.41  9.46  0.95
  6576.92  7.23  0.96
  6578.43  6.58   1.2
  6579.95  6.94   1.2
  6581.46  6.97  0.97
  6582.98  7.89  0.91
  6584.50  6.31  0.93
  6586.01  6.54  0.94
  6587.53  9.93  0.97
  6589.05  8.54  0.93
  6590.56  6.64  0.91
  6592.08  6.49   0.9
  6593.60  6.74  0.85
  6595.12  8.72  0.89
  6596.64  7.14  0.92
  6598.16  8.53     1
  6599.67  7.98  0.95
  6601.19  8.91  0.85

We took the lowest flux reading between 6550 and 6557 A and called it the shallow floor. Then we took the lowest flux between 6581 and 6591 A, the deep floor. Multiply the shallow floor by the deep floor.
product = 50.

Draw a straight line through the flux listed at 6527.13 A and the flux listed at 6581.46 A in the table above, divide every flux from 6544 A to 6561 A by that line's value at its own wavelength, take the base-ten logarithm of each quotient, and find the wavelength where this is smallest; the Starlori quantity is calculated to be 6560.28 A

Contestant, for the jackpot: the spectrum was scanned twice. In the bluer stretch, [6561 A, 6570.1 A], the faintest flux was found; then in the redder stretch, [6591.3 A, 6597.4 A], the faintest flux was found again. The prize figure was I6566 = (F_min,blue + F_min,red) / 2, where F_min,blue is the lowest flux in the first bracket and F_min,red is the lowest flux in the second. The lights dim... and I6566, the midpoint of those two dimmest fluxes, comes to 7.22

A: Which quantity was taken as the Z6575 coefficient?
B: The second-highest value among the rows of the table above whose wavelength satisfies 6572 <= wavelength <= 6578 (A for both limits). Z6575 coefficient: 9.46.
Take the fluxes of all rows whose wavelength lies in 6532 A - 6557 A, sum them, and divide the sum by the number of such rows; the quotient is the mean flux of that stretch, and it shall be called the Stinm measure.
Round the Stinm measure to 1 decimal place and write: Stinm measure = 8.6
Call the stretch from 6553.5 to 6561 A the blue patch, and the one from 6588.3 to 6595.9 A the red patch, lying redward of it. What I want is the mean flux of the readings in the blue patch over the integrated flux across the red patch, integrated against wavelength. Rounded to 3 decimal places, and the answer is 0.142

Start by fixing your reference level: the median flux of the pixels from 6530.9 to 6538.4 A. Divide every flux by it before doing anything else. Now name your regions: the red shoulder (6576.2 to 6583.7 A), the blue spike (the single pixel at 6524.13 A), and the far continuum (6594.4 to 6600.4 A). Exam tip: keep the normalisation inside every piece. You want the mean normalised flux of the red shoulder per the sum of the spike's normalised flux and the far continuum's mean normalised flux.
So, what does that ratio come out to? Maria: 0.469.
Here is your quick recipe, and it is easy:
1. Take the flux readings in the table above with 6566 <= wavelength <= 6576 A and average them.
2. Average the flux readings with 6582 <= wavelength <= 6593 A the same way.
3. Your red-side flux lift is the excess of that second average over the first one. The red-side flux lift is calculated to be -1.0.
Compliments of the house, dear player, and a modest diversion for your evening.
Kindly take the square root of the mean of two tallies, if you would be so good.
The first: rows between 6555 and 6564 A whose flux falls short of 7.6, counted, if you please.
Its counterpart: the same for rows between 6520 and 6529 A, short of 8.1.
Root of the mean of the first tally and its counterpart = 2.00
